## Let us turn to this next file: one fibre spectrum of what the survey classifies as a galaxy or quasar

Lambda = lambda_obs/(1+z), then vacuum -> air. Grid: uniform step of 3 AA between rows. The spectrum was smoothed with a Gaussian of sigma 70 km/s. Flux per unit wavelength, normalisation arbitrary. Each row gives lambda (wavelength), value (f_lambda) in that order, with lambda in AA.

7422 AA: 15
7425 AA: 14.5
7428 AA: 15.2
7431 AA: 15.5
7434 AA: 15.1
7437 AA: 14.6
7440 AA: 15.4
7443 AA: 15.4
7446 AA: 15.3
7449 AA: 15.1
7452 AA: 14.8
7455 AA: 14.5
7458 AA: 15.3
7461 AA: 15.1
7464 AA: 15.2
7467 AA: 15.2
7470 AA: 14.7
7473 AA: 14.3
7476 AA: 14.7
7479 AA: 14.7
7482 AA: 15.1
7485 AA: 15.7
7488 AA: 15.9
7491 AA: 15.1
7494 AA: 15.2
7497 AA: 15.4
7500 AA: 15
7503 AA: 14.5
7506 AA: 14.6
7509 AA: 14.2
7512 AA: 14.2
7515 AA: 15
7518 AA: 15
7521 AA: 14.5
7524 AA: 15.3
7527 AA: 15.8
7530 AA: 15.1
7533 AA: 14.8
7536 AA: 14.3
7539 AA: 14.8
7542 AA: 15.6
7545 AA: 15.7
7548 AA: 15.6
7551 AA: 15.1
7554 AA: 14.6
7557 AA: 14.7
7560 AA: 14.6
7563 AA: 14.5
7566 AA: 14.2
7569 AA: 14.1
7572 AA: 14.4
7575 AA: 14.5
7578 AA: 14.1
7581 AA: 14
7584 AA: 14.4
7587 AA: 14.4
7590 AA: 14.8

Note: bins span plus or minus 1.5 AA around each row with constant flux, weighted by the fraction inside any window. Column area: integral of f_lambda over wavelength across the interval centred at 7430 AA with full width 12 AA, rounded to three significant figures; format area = 181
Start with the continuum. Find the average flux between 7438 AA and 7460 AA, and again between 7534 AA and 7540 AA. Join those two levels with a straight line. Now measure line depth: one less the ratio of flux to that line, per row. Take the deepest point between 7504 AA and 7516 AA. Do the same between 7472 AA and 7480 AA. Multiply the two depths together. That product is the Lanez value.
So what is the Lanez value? 0.0016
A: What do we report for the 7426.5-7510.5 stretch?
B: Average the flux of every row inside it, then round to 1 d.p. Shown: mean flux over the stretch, 15.0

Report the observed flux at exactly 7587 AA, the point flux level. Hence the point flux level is 14.4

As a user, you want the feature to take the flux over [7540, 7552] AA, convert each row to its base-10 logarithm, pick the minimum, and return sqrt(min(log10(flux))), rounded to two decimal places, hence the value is 1.09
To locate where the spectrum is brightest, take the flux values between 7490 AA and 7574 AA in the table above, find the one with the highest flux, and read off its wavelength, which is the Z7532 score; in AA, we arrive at 7527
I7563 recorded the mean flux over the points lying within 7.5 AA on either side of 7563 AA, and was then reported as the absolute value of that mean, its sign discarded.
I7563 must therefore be 14.4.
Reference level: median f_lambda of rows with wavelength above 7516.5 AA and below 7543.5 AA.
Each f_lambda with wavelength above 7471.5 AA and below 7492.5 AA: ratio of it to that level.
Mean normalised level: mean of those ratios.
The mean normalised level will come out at 1.00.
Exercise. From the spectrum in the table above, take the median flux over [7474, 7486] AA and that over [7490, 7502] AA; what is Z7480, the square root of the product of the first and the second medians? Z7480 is 15.0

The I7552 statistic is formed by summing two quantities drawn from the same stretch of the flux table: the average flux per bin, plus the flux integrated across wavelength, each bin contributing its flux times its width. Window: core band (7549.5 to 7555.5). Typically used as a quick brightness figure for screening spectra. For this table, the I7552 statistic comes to 104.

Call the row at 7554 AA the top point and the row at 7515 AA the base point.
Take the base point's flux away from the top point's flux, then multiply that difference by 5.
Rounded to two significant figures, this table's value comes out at -2.0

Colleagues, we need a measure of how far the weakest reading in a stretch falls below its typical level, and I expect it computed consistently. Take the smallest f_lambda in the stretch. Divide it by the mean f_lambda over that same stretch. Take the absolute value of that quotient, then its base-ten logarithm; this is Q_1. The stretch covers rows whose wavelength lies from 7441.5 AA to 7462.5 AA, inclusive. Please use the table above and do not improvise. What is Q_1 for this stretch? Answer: -0.017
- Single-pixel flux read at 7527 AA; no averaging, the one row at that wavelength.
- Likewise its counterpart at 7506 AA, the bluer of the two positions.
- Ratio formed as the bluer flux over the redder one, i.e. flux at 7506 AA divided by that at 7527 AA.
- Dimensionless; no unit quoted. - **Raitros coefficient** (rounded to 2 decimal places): 0.92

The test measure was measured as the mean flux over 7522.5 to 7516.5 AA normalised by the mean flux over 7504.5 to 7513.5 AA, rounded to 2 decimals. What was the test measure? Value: 1.03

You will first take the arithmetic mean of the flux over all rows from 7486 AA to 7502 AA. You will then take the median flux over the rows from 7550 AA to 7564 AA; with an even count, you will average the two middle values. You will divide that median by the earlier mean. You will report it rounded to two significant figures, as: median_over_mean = 0.95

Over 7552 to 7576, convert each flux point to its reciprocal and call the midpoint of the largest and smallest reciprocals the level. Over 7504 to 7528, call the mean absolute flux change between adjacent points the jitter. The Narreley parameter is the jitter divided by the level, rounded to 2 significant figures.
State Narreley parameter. 6.2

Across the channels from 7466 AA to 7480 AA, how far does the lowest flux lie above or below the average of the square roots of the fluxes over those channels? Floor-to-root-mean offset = 10.5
